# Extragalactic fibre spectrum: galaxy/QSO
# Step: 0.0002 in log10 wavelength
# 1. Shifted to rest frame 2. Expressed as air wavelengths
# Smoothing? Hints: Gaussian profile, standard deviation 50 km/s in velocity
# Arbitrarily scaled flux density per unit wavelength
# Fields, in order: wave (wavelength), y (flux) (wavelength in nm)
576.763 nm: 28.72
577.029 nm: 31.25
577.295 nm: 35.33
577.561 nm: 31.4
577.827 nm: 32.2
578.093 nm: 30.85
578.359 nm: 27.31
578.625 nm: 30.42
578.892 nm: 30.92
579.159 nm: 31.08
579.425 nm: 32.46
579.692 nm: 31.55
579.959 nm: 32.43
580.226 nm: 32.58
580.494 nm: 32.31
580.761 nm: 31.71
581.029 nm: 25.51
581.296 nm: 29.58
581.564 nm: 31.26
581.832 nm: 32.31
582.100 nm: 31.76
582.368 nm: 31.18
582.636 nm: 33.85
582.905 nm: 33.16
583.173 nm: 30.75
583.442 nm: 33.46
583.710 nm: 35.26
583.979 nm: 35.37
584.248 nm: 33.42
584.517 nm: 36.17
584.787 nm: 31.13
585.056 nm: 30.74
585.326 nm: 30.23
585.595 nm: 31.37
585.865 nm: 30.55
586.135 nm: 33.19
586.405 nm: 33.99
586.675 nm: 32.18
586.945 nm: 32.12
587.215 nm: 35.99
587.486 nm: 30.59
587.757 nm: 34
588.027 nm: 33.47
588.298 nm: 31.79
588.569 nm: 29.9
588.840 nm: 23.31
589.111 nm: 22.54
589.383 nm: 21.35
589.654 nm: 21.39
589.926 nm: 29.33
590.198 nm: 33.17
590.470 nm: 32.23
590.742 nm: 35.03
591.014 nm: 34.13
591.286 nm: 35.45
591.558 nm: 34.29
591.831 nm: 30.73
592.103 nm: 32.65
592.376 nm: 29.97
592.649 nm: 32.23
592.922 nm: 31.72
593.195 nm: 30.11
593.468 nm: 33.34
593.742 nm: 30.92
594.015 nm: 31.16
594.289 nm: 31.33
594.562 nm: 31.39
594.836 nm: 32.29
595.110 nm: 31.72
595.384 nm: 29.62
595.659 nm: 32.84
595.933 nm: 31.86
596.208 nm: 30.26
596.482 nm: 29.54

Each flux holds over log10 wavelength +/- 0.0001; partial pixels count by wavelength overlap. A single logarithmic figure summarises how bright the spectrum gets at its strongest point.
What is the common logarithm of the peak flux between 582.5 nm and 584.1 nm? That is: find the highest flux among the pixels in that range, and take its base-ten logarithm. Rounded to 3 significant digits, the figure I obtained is 1.55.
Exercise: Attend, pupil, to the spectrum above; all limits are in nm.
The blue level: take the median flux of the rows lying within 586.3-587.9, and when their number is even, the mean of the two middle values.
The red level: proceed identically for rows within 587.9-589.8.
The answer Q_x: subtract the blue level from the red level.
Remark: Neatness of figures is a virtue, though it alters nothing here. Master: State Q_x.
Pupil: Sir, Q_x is -9.8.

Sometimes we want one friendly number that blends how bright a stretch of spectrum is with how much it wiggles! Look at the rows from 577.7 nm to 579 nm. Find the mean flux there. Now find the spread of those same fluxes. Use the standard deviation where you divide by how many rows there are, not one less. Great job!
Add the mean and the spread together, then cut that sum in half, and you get 16.0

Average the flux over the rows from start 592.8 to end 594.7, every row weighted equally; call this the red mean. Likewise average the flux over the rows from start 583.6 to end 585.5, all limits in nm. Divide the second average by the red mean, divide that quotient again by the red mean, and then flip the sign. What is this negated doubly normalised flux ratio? -0.034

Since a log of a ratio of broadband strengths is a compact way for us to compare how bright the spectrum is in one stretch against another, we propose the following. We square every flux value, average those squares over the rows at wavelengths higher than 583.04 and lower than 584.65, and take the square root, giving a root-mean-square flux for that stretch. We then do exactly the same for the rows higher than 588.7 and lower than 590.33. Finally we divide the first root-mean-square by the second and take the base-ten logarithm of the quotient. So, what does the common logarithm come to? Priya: 0.125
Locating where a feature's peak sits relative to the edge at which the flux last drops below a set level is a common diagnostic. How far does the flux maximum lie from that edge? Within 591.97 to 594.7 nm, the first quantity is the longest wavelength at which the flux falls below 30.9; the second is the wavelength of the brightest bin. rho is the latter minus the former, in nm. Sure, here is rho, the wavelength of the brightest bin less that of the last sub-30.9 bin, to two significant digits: 0.27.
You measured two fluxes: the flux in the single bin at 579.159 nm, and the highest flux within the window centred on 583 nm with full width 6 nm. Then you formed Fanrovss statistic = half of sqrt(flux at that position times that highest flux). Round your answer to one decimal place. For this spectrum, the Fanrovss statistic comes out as 16.8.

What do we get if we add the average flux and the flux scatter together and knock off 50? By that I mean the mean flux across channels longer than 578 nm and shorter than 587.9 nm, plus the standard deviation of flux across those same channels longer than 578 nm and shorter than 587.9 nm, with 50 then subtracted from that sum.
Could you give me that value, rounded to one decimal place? -15.9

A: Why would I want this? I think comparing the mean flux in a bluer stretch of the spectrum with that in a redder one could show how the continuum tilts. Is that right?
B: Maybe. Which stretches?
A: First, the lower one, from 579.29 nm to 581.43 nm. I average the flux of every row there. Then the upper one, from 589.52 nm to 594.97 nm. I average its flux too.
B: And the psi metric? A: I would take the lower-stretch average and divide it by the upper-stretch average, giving 0.98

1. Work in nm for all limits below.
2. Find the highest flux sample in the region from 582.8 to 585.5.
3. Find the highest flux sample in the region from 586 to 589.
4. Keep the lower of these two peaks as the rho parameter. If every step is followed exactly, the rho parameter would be 36.0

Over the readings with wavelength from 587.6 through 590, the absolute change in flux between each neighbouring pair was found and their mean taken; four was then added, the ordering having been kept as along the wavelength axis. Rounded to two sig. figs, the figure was 6.6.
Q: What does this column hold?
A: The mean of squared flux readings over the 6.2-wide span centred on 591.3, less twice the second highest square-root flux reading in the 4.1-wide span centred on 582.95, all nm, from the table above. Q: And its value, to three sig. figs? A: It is 926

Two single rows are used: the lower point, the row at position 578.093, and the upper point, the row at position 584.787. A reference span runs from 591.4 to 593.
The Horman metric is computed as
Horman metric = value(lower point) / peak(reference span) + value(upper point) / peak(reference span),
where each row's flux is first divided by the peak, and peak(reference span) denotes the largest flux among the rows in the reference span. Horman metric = 1.81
